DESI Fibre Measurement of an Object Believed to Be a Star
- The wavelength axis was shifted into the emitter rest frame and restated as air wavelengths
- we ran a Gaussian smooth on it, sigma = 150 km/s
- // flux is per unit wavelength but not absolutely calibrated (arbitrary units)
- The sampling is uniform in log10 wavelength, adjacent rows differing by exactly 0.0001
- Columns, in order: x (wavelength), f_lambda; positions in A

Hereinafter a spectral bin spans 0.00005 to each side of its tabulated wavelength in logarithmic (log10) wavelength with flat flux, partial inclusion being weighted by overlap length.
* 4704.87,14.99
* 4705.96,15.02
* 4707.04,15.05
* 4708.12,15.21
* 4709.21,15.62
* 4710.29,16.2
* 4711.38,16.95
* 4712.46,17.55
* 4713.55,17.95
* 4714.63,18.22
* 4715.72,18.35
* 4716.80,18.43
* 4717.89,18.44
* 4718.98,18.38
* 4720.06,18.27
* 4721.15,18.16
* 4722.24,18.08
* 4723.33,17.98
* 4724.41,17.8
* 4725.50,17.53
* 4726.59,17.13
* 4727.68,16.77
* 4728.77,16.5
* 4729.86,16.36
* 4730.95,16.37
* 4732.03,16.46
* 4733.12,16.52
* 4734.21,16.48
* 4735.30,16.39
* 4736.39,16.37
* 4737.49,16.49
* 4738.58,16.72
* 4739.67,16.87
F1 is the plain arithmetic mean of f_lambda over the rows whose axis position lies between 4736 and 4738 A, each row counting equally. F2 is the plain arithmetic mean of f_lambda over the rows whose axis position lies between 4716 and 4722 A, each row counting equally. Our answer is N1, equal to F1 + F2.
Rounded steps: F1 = 16.4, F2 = 18.3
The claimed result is 34.8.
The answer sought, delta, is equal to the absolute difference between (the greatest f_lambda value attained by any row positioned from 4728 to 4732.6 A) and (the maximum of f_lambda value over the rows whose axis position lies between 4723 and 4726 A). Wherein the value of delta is 1.5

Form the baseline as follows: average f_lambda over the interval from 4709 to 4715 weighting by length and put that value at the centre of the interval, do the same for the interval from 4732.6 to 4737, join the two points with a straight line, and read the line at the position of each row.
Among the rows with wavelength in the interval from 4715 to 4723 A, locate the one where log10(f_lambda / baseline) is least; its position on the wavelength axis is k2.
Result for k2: 4722.24 A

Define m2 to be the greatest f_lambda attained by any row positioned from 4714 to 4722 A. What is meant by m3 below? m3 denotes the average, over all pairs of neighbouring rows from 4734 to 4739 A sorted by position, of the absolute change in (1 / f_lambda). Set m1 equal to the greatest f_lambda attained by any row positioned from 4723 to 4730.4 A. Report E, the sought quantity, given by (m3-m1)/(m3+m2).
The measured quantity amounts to -0.98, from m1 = 17.98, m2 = 18.44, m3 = 0.0004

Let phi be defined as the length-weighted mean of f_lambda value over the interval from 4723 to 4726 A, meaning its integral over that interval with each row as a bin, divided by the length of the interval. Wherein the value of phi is 17.8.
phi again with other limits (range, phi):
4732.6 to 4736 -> 16.5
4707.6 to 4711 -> 15.7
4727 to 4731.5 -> 16.5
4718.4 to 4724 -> 18.2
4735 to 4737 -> 16.3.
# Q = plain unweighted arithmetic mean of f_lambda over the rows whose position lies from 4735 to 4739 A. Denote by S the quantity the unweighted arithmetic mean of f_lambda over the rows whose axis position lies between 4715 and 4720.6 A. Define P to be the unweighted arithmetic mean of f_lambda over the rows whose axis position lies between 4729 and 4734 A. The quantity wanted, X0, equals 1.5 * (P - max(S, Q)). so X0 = -2.9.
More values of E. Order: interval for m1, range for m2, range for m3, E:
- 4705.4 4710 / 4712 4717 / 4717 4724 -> -0.85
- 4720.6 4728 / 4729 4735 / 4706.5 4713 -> -1.10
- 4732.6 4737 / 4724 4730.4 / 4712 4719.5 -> -0.93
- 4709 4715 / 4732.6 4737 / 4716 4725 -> -1.10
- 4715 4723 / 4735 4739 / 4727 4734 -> -1.10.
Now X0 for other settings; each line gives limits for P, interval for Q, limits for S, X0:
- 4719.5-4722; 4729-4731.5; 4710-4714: 1.6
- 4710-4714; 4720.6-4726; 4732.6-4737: -1.1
